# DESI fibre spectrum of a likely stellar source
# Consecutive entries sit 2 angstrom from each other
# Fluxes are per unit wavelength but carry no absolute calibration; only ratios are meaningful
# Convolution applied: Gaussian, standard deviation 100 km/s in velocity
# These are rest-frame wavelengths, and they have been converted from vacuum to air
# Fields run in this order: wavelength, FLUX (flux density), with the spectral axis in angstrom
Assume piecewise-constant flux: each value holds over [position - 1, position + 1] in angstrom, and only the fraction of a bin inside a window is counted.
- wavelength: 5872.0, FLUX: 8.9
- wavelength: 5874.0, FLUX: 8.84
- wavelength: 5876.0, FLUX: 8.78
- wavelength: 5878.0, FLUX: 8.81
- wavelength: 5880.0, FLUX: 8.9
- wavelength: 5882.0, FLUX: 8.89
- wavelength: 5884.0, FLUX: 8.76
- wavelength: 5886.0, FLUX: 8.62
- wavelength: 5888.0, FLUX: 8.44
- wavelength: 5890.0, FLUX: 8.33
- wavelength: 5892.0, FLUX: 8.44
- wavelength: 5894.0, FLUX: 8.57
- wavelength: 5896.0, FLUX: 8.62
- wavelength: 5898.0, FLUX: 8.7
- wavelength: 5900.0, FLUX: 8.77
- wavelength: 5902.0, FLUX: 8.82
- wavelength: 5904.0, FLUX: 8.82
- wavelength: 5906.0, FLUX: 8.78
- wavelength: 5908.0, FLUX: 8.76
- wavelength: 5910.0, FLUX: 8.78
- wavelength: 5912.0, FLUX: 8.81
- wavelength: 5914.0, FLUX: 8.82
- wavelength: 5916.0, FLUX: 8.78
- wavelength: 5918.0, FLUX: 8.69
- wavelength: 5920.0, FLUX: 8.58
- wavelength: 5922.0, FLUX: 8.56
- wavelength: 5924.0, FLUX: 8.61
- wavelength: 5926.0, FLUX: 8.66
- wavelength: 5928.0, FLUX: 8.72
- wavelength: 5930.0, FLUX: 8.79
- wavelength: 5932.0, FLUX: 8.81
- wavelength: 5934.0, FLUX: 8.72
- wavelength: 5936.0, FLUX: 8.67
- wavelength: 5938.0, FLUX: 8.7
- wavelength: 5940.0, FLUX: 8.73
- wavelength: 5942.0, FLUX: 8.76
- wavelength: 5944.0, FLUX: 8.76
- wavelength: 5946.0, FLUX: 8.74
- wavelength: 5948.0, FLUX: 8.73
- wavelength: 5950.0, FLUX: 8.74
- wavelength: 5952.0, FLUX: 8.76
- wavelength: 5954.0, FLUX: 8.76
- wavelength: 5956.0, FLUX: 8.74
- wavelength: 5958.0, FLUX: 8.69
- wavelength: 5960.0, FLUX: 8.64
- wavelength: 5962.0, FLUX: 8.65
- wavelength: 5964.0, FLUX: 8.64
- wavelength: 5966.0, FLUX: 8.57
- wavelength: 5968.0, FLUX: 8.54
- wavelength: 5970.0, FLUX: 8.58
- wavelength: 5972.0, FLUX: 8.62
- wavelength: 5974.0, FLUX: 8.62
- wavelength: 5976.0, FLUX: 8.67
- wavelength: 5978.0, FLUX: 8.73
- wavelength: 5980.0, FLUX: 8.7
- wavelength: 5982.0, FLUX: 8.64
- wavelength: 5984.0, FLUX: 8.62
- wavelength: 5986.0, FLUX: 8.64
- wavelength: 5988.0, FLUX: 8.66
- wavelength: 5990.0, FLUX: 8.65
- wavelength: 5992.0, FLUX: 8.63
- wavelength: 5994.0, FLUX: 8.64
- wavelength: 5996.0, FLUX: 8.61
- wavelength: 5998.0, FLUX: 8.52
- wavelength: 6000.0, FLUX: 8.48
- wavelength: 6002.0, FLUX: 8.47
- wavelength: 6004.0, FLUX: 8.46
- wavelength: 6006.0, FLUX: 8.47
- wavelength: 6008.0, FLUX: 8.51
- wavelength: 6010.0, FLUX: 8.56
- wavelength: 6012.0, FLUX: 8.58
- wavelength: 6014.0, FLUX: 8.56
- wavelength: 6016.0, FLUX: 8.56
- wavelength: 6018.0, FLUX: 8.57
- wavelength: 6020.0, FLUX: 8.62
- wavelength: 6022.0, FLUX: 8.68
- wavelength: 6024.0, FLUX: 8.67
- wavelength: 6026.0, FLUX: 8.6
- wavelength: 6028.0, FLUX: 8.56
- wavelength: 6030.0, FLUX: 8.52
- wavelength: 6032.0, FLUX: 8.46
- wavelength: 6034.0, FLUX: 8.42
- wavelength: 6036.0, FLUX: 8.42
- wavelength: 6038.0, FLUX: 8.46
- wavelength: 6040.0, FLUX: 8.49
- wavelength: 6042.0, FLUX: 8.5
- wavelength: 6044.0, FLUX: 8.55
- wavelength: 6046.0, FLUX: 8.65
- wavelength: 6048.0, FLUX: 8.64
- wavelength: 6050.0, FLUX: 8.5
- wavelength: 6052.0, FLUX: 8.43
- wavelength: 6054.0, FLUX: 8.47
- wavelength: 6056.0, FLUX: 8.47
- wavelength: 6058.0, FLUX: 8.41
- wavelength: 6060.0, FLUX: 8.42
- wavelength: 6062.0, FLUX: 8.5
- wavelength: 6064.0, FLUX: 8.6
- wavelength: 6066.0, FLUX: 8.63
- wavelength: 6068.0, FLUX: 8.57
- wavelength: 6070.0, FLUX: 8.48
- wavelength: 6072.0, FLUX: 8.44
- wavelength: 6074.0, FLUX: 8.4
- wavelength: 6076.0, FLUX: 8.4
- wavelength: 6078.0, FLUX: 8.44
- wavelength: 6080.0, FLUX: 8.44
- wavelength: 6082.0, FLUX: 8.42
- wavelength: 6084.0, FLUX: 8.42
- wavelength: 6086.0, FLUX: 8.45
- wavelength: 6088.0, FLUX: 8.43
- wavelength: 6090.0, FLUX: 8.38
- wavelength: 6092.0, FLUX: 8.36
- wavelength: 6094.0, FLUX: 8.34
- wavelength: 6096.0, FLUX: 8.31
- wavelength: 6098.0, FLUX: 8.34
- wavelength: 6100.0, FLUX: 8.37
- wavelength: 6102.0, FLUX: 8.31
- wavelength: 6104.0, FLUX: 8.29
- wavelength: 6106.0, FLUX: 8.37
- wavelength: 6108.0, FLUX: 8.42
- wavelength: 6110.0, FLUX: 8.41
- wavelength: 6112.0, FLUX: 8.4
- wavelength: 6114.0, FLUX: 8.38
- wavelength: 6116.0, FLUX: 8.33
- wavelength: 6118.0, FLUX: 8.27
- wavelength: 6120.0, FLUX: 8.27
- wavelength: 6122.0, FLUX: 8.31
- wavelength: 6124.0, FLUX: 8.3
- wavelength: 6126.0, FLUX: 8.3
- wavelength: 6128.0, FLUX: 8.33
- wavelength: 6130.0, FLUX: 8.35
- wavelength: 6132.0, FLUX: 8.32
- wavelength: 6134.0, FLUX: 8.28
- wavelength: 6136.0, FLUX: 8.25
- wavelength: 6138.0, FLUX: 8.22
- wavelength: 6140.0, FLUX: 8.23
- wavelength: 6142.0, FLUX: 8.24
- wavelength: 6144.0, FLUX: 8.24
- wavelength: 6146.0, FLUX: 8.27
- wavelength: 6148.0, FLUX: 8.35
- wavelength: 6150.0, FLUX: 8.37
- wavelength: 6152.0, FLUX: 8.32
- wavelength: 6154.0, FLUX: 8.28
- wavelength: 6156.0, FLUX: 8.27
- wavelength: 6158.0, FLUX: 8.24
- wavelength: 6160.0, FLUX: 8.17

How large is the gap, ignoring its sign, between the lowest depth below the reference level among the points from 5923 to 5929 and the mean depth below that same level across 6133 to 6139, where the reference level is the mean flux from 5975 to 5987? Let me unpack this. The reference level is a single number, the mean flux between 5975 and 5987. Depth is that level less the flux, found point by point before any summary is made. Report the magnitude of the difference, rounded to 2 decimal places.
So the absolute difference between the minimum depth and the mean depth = 0.47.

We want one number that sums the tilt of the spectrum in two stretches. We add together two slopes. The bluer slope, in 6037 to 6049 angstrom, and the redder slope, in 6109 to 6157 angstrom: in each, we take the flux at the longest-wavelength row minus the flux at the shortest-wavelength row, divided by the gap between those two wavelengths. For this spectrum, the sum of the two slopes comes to 0.015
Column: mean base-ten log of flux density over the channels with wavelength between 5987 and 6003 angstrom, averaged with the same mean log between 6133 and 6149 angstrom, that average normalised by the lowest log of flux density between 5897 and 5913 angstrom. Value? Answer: 0.98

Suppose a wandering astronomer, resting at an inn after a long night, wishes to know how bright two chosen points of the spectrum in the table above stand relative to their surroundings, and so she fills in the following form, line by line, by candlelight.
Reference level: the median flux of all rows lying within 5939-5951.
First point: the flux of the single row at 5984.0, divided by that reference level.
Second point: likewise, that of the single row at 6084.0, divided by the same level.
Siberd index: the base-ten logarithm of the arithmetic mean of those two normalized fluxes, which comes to -0.011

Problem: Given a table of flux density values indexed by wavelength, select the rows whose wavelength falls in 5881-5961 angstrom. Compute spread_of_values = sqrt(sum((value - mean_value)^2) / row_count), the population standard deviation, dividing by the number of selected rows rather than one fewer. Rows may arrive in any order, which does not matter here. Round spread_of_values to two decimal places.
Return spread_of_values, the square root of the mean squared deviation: 0.11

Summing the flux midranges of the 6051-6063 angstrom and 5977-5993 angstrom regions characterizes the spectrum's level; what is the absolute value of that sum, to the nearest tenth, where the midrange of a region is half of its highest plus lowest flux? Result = 17.1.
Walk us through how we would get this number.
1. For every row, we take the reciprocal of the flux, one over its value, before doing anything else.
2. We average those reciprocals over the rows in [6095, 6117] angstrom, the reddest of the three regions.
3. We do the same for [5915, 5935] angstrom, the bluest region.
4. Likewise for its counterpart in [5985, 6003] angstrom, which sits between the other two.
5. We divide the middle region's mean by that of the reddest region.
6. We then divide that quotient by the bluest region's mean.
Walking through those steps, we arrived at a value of 8.46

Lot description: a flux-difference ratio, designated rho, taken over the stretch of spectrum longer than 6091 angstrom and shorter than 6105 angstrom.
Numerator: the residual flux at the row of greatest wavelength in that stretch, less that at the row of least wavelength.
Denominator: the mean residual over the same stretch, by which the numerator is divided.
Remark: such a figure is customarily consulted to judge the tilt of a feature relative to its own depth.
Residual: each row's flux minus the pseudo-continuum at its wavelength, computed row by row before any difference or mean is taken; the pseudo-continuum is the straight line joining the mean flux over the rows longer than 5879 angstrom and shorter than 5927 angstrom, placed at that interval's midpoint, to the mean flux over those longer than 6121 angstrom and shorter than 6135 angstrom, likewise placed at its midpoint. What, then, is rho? 1.6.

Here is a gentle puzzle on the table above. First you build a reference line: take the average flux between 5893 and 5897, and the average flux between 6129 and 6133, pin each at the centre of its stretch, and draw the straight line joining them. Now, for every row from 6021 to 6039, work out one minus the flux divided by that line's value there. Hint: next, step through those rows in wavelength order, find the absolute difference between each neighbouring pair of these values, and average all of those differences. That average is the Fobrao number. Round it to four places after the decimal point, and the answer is 0.0043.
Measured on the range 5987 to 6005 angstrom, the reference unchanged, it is 0.0030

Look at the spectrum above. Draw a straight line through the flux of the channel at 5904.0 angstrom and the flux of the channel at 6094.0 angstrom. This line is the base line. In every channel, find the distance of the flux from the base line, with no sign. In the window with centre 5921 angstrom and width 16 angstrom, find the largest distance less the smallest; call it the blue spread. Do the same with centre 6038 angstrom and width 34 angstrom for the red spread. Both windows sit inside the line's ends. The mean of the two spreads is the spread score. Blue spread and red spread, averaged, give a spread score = 0.19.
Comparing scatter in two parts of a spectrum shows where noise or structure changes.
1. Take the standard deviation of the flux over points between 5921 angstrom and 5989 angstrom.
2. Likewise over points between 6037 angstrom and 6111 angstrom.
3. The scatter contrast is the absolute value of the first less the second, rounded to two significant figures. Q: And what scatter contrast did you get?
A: 0.021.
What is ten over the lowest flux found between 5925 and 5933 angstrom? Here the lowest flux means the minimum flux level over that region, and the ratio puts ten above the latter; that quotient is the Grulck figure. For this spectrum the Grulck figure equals 1.15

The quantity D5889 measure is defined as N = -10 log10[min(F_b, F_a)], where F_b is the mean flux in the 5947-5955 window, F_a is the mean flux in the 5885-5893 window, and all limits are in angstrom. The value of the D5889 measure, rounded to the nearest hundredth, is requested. -9.27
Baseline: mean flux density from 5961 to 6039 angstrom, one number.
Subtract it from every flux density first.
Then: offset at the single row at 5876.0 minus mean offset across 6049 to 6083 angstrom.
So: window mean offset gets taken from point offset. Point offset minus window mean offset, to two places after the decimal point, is 0.31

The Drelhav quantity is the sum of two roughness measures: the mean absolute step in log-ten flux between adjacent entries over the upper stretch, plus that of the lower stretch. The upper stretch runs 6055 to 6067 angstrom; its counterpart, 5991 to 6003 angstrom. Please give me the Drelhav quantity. 0.0047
